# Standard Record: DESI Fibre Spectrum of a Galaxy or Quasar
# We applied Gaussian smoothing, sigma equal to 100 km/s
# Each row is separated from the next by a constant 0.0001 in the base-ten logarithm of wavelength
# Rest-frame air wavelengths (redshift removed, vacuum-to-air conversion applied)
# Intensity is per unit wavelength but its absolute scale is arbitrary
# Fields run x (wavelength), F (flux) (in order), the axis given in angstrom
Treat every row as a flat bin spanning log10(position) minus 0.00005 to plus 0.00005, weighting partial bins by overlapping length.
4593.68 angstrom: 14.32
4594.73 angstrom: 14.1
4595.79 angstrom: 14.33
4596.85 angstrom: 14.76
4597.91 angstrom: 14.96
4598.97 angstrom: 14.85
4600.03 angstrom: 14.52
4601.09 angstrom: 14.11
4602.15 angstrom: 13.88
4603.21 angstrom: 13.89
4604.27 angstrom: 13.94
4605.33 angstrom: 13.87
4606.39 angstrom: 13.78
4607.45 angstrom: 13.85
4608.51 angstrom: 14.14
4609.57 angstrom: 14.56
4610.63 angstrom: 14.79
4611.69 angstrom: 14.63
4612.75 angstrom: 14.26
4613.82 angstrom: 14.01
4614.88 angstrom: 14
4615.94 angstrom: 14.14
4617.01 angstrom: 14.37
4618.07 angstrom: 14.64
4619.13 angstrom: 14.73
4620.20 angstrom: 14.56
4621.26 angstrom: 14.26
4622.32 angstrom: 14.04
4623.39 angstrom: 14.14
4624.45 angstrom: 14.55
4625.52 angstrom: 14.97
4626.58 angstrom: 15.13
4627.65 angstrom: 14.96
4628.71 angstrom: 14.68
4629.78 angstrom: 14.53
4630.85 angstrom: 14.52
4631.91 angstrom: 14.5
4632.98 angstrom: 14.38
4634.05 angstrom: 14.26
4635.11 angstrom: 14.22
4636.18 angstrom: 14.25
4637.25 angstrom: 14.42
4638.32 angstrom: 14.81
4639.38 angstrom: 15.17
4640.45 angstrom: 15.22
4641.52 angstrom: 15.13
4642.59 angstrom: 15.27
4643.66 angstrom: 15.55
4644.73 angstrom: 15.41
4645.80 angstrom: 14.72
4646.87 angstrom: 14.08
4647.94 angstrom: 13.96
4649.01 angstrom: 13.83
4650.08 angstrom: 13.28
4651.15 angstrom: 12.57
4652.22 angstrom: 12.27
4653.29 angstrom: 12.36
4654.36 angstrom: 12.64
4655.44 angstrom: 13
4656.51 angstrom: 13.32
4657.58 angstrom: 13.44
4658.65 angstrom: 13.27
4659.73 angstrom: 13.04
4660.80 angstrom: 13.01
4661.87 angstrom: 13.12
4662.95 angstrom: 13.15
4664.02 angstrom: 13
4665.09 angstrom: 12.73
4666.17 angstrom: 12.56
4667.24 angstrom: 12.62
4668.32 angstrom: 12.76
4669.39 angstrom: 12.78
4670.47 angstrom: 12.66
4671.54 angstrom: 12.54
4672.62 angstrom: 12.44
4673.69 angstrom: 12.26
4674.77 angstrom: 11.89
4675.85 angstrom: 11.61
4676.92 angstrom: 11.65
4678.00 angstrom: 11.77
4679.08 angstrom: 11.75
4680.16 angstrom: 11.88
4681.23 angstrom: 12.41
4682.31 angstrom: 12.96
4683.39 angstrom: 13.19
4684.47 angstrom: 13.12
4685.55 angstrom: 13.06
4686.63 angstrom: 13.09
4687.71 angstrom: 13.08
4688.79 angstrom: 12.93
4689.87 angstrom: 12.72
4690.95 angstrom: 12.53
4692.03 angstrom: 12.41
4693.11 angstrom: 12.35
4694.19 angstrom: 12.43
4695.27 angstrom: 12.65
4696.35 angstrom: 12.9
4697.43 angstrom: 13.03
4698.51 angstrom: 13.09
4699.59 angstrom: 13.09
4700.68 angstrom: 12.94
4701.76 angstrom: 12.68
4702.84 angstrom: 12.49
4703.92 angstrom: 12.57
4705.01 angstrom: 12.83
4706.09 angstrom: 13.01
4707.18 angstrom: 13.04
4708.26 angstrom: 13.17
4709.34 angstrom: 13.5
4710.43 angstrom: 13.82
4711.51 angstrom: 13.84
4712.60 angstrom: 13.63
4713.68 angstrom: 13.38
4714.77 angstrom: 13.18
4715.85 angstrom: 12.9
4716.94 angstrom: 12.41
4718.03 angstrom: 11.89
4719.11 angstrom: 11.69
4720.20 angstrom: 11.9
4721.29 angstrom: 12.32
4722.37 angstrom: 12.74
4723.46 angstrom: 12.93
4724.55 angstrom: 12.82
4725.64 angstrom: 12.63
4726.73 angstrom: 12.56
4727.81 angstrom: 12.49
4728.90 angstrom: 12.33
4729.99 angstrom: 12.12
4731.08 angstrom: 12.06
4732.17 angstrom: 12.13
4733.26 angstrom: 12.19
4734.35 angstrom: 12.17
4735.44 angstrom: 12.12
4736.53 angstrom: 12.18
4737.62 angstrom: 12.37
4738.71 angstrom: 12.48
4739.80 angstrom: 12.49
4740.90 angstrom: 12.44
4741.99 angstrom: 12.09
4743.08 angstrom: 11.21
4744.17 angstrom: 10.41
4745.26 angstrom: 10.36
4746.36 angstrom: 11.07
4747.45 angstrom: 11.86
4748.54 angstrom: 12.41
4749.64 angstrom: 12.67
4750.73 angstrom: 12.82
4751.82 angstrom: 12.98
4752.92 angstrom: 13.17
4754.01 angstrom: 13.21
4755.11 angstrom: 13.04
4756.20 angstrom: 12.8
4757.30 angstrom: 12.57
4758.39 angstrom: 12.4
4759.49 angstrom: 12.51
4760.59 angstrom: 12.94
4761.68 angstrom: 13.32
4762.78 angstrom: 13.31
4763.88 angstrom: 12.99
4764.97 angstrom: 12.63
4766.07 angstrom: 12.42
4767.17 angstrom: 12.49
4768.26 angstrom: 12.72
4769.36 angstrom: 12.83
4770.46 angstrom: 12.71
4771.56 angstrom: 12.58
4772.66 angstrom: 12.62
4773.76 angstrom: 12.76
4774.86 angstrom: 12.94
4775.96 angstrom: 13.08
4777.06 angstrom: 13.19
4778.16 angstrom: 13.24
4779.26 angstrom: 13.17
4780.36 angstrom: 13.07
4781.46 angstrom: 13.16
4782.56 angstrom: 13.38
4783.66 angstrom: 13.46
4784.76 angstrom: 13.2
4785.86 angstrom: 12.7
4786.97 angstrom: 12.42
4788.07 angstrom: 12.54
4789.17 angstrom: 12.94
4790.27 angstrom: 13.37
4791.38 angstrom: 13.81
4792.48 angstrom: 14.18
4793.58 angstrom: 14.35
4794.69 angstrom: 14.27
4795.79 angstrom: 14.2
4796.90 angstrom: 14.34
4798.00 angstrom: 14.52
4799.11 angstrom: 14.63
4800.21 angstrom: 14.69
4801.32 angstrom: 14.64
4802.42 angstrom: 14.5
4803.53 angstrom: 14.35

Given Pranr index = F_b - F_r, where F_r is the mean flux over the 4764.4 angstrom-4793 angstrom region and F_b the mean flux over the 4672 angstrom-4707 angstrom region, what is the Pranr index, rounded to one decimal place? -0.4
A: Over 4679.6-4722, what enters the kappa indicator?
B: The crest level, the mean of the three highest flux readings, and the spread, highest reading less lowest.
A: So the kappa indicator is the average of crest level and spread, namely 7.96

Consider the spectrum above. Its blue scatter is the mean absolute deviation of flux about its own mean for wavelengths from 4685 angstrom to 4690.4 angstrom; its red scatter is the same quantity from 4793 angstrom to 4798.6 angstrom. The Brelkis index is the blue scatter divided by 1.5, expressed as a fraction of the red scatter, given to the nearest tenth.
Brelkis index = 1.0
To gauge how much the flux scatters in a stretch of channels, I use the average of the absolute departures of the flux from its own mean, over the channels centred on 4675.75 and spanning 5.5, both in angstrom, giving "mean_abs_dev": 0.19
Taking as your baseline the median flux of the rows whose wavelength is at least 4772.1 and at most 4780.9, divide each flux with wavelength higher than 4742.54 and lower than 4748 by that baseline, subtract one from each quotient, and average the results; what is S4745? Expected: -0.16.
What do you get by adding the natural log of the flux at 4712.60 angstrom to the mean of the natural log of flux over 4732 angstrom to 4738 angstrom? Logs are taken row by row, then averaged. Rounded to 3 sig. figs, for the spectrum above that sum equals 5.11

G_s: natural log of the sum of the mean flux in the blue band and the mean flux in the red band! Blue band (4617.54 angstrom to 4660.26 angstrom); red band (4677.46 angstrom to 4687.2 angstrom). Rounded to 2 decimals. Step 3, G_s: 3.29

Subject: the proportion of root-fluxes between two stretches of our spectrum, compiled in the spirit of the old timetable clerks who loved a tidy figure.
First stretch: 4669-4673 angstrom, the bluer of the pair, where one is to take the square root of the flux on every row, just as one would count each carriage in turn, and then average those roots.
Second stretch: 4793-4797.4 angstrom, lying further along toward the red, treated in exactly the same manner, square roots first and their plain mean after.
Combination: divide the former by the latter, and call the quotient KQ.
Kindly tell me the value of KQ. 0.94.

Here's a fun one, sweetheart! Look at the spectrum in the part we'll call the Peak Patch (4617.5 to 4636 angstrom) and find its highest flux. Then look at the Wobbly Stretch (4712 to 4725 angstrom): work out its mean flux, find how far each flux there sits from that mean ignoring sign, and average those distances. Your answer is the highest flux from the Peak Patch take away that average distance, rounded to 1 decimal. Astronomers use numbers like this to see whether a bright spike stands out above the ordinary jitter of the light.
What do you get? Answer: 14.6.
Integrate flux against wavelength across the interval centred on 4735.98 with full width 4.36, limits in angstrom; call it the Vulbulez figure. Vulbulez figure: 53.3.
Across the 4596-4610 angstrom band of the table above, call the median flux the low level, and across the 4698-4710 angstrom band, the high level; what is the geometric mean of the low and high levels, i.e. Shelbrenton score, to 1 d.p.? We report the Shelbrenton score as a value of 13.5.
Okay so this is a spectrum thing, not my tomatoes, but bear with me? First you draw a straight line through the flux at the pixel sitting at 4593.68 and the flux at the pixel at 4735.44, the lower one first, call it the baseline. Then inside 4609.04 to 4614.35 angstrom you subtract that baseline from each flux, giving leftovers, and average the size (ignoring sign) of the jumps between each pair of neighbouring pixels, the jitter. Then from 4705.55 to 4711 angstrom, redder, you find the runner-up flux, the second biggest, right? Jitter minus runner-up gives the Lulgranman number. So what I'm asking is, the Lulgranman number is -13.3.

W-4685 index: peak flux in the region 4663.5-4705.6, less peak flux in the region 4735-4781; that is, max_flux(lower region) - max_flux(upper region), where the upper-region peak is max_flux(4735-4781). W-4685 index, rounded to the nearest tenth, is -0.1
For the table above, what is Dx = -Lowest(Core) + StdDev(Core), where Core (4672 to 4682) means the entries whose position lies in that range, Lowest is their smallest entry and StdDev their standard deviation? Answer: -11.3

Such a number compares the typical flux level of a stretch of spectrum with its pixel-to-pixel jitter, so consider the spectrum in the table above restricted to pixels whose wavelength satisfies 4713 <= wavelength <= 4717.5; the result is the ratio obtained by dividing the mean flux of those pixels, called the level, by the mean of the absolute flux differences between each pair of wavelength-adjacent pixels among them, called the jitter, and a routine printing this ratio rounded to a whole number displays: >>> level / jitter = 40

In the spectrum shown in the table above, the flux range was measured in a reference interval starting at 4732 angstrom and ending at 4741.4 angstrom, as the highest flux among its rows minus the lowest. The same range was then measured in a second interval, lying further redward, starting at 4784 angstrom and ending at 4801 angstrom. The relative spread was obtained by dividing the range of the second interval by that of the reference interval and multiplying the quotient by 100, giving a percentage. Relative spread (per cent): 614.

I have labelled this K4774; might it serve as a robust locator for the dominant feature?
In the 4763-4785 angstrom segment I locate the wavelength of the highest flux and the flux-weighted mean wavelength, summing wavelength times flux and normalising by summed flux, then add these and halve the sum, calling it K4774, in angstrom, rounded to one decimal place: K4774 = 4779.0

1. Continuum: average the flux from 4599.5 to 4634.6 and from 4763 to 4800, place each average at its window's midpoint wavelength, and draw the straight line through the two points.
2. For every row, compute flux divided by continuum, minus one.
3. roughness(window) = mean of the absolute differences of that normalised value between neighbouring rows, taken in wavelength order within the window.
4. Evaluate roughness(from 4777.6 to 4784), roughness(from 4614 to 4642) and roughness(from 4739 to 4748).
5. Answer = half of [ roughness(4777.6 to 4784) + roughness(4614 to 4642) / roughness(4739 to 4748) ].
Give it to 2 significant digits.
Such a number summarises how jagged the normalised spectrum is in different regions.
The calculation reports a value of 0.17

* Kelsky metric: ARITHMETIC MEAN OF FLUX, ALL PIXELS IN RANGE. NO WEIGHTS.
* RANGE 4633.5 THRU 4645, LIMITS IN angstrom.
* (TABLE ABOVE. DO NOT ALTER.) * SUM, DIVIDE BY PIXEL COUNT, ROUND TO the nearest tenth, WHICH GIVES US 14.9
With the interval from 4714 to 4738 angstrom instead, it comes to 12.4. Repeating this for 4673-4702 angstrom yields 12.6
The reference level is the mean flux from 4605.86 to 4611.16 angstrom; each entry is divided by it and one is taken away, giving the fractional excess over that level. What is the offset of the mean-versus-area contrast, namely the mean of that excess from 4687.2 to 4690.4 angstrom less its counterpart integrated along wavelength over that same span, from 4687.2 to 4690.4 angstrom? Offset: 0.21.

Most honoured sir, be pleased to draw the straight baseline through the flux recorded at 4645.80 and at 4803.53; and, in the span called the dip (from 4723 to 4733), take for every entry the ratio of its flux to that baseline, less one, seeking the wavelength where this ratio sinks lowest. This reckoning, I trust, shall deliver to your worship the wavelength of 4731.08 angstrom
